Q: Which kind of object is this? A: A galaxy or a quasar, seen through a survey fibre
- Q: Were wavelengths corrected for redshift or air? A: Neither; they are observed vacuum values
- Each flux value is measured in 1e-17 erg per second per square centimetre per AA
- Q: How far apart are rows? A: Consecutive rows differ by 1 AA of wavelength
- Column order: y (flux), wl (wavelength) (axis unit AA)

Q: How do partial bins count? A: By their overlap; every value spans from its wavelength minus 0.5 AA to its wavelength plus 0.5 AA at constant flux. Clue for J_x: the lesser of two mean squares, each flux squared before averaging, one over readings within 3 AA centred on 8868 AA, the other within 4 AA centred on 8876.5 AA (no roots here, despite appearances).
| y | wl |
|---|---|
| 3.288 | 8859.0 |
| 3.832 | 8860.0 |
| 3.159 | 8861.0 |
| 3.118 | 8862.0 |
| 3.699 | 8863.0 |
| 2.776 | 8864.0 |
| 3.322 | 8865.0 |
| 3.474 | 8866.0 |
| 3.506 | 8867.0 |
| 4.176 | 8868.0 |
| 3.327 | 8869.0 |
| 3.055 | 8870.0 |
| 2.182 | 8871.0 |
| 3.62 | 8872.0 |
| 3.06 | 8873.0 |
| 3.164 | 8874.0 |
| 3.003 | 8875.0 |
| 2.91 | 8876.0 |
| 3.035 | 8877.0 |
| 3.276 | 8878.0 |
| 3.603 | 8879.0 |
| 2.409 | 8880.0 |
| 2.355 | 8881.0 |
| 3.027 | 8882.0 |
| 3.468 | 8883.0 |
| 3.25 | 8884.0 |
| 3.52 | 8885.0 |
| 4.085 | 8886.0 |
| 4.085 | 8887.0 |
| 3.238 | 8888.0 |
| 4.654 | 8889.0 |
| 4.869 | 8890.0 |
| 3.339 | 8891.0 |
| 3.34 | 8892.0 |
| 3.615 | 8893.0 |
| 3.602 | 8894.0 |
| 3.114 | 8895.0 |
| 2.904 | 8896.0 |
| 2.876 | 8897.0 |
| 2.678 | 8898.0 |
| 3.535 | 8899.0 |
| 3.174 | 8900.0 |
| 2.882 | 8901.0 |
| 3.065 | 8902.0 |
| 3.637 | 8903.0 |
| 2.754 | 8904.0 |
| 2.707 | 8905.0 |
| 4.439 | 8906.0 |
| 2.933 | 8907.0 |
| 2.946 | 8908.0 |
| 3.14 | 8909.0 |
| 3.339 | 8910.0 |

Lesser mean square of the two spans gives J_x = 9.4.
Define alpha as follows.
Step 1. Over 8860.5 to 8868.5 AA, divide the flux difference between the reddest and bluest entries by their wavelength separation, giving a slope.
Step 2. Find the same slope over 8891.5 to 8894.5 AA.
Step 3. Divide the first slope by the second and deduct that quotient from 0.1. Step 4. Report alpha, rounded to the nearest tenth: -1.0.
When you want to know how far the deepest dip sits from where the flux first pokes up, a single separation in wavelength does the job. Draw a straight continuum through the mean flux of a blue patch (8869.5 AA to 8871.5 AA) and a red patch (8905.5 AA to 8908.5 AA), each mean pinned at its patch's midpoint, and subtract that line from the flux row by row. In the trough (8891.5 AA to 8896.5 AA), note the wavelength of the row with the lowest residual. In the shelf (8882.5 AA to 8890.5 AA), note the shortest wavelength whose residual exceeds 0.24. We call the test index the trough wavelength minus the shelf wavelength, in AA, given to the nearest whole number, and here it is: 13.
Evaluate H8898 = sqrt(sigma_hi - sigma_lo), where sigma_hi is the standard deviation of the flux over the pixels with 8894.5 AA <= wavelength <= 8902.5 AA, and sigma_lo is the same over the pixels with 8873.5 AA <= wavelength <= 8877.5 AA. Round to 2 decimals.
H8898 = 0.39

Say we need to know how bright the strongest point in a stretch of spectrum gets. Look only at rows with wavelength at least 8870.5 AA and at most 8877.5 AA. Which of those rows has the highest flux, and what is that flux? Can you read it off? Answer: 3.62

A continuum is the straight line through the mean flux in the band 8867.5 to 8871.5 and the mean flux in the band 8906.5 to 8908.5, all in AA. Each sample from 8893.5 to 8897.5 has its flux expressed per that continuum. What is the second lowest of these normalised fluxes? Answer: 0.96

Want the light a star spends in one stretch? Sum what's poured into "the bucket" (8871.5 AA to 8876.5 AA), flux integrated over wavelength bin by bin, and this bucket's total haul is 15.8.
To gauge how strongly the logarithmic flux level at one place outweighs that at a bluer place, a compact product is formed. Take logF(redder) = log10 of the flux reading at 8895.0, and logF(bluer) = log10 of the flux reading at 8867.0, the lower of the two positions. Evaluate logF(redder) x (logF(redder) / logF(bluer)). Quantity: 0.45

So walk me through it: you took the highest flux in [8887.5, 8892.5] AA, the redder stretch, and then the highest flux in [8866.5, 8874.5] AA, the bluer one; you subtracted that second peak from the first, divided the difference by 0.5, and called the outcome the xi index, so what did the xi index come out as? 1.4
